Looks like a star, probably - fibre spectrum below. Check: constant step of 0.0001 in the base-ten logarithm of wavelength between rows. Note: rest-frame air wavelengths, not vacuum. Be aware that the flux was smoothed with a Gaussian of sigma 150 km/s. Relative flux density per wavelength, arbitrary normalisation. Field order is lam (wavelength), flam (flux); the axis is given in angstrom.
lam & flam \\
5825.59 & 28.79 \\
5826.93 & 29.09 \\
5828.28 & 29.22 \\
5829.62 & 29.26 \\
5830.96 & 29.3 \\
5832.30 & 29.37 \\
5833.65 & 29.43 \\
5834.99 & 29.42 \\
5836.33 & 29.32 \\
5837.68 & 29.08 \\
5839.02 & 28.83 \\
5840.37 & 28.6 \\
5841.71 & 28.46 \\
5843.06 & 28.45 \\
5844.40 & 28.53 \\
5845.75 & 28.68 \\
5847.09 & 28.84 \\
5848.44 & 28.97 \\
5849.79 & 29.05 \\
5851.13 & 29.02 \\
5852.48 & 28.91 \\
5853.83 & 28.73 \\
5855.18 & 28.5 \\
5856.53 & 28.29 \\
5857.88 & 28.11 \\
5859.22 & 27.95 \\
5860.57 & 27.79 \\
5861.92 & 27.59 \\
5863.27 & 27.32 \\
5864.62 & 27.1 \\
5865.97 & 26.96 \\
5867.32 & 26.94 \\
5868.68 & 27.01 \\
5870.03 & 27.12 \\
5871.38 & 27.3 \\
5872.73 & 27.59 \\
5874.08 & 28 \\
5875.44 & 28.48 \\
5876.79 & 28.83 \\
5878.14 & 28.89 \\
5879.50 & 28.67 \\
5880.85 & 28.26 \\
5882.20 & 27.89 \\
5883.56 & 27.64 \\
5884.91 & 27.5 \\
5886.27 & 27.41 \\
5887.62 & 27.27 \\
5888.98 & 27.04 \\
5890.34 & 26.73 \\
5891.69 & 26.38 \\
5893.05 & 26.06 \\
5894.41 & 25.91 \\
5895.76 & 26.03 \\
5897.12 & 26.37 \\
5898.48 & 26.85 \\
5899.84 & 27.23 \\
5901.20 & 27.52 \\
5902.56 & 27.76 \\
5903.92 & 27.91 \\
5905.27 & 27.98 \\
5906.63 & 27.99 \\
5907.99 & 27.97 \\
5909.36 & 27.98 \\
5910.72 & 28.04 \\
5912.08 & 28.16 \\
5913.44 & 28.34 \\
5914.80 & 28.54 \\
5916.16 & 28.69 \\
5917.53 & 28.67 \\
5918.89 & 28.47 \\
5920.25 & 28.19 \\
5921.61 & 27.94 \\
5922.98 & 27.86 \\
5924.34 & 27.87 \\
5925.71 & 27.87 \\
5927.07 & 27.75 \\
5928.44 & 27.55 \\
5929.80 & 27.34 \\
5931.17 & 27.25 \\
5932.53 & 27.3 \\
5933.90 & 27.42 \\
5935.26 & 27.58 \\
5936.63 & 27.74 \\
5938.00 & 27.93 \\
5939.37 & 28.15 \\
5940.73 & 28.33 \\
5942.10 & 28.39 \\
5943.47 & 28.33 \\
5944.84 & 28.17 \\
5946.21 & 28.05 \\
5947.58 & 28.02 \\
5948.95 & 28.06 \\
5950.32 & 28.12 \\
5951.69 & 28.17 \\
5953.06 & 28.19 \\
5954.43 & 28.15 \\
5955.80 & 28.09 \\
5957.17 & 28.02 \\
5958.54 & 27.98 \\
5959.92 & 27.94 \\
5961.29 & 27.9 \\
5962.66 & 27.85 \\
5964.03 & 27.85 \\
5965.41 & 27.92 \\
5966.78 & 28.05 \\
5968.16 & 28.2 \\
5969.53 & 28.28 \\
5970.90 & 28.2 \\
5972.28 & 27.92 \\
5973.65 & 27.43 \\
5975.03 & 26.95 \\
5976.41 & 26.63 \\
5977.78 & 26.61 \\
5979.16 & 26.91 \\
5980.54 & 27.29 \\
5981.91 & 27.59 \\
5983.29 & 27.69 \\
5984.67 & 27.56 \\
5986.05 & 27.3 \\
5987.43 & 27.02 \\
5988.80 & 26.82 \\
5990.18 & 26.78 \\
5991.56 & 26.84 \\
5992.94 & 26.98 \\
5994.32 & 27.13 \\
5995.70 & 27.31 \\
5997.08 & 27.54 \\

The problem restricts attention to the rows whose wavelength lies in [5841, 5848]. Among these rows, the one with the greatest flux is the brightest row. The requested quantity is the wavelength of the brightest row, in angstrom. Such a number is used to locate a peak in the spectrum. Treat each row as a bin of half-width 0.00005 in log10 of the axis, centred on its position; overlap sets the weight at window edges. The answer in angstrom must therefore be 5847.09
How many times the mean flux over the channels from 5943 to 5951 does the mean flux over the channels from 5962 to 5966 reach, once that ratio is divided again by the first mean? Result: 0.0352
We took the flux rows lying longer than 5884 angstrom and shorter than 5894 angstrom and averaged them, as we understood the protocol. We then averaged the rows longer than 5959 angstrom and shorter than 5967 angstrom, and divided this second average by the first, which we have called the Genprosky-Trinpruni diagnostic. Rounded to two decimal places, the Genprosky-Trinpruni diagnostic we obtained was 1.04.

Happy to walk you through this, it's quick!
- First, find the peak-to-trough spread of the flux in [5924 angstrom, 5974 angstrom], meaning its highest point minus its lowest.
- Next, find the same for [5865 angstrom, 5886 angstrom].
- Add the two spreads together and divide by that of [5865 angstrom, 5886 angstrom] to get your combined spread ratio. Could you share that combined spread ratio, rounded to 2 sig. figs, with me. 1.6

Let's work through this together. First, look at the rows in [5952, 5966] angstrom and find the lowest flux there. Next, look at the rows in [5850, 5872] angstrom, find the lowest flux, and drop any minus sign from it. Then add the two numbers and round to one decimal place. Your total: 54.8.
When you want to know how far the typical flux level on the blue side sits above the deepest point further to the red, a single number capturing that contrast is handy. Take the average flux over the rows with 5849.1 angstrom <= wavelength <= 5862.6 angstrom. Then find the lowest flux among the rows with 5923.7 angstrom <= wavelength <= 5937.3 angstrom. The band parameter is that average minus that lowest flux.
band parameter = 1.1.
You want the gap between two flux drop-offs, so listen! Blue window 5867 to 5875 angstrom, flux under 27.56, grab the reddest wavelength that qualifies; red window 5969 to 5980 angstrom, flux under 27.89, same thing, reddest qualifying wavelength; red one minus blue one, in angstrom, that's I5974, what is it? 107.8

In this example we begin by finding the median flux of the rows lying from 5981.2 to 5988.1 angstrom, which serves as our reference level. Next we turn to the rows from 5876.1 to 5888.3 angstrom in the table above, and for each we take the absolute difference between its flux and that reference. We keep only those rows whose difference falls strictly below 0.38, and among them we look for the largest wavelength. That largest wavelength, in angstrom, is 5887.62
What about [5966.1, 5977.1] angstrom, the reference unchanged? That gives 5973.65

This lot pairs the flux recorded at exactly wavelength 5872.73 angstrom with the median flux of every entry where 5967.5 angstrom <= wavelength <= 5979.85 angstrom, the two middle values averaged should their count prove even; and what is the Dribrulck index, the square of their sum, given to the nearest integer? 3027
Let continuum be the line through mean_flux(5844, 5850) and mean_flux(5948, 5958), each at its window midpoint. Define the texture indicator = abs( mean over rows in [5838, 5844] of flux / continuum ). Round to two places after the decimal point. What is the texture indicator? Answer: 0.99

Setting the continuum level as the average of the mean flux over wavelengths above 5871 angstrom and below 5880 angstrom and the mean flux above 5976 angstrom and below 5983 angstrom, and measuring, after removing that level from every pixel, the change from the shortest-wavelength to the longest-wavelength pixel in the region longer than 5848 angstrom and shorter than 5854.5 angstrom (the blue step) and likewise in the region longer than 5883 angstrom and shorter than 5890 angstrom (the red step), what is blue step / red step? 0.4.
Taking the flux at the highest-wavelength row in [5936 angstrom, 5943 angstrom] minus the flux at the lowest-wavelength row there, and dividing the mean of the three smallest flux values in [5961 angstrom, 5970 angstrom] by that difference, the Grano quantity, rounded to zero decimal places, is 43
